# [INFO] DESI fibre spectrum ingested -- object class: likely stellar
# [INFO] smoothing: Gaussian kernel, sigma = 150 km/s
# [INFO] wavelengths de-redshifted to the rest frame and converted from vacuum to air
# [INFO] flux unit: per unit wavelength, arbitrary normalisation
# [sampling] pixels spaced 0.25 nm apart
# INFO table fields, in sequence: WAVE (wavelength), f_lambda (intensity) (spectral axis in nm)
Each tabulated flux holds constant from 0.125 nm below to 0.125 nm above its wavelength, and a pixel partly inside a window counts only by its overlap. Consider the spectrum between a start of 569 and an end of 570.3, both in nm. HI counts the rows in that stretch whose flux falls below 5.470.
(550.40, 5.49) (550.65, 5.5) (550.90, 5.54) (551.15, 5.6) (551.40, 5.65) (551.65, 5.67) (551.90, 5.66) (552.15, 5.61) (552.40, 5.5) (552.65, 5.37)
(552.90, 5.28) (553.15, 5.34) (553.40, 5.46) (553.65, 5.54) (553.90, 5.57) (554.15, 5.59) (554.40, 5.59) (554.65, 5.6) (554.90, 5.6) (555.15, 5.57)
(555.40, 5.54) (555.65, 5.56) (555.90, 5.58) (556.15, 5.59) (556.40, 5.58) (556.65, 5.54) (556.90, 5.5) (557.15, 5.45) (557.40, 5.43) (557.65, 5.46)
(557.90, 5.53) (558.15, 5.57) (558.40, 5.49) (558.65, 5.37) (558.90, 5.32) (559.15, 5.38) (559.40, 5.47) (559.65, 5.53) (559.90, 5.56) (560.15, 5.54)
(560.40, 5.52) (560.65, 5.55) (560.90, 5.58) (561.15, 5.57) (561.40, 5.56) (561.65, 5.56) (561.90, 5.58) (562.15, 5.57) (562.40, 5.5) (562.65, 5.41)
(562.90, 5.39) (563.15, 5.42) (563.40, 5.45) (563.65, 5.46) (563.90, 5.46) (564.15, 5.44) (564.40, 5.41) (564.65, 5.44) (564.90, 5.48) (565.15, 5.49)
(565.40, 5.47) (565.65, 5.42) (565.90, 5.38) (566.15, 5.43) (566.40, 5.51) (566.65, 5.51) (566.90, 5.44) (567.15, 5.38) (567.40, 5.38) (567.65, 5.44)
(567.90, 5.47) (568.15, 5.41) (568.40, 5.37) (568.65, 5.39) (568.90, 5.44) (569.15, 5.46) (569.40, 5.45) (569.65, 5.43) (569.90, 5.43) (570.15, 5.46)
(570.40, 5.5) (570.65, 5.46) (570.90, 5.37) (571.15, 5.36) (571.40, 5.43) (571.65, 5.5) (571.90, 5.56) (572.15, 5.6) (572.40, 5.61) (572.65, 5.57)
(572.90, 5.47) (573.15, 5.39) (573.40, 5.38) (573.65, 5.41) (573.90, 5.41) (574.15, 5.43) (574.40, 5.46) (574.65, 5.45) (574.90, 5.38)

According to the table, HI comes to 5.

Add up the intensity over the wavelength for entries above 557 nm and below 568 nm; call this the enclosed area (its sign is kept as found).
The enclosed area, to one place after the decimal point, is 60.2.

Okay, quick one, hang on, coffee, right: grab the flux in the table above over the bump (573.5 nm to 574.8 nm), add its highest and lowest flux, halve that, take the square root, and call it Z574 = 2.33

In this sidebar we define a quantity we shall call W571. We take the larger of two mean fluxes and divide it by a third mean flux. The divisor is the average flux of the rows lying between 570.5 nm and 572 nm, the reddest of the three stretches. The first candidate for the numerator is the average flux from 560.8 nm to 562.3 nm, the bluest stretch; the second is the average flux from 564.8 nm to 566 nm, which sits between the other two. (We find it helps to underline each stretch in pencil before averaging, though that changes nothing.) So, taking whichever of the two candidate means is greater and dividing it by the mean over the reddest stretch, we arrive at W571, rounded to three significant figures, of 1.02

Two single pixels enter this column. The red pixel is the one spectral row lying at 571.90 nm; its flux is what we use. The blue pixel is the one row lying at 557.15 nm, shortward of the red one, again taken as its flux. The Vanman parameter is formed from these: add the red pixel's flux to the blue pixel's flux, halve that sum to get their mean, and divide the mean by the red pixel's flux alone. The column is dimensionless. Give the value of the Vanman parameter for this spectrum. 0.990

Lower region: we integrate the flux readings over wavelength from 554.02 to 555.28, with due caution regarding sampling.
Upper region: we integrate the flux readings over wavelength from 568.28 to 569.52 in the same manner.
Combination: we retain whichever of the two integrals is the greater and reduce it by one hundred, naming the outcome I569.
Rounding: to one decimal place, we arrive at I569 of -93.0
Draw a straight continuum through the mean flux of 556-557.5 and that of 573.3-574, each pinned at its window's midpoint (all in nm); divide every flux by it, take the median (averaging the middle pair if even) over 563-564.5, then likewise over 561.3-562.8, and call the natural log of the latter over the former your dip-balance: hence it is 0.018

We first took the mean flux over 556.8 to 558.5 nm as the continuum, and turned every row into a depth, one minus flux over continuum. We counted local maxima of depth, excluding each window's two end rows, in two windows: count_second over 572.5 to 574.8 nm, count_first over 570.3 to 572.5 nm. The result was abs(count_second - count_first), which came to 0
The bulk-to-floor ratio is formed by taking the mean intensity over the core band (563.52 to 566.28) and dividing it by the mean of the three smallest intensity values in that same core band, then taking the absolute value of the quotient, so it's 1.01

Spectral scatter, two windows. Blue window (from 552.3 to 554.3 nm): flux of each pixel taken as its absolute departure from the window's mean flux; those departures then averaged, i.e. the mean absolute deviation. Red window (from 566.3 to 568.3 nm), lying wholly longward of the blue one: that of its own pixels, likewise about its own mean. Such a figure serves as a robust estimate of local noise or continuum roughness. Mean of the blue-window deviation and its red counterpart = 0.068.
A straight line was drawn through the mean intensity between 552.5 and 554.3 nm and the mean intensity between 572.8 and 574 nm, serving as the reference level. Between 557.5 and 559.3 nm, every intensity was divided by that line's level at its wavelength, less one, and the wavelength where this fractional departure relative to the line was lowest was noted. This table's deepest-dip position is 558.90 nm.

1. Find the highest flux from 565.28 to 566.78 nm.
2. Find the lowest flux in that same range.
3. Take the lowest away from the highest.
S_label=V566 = 0.13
